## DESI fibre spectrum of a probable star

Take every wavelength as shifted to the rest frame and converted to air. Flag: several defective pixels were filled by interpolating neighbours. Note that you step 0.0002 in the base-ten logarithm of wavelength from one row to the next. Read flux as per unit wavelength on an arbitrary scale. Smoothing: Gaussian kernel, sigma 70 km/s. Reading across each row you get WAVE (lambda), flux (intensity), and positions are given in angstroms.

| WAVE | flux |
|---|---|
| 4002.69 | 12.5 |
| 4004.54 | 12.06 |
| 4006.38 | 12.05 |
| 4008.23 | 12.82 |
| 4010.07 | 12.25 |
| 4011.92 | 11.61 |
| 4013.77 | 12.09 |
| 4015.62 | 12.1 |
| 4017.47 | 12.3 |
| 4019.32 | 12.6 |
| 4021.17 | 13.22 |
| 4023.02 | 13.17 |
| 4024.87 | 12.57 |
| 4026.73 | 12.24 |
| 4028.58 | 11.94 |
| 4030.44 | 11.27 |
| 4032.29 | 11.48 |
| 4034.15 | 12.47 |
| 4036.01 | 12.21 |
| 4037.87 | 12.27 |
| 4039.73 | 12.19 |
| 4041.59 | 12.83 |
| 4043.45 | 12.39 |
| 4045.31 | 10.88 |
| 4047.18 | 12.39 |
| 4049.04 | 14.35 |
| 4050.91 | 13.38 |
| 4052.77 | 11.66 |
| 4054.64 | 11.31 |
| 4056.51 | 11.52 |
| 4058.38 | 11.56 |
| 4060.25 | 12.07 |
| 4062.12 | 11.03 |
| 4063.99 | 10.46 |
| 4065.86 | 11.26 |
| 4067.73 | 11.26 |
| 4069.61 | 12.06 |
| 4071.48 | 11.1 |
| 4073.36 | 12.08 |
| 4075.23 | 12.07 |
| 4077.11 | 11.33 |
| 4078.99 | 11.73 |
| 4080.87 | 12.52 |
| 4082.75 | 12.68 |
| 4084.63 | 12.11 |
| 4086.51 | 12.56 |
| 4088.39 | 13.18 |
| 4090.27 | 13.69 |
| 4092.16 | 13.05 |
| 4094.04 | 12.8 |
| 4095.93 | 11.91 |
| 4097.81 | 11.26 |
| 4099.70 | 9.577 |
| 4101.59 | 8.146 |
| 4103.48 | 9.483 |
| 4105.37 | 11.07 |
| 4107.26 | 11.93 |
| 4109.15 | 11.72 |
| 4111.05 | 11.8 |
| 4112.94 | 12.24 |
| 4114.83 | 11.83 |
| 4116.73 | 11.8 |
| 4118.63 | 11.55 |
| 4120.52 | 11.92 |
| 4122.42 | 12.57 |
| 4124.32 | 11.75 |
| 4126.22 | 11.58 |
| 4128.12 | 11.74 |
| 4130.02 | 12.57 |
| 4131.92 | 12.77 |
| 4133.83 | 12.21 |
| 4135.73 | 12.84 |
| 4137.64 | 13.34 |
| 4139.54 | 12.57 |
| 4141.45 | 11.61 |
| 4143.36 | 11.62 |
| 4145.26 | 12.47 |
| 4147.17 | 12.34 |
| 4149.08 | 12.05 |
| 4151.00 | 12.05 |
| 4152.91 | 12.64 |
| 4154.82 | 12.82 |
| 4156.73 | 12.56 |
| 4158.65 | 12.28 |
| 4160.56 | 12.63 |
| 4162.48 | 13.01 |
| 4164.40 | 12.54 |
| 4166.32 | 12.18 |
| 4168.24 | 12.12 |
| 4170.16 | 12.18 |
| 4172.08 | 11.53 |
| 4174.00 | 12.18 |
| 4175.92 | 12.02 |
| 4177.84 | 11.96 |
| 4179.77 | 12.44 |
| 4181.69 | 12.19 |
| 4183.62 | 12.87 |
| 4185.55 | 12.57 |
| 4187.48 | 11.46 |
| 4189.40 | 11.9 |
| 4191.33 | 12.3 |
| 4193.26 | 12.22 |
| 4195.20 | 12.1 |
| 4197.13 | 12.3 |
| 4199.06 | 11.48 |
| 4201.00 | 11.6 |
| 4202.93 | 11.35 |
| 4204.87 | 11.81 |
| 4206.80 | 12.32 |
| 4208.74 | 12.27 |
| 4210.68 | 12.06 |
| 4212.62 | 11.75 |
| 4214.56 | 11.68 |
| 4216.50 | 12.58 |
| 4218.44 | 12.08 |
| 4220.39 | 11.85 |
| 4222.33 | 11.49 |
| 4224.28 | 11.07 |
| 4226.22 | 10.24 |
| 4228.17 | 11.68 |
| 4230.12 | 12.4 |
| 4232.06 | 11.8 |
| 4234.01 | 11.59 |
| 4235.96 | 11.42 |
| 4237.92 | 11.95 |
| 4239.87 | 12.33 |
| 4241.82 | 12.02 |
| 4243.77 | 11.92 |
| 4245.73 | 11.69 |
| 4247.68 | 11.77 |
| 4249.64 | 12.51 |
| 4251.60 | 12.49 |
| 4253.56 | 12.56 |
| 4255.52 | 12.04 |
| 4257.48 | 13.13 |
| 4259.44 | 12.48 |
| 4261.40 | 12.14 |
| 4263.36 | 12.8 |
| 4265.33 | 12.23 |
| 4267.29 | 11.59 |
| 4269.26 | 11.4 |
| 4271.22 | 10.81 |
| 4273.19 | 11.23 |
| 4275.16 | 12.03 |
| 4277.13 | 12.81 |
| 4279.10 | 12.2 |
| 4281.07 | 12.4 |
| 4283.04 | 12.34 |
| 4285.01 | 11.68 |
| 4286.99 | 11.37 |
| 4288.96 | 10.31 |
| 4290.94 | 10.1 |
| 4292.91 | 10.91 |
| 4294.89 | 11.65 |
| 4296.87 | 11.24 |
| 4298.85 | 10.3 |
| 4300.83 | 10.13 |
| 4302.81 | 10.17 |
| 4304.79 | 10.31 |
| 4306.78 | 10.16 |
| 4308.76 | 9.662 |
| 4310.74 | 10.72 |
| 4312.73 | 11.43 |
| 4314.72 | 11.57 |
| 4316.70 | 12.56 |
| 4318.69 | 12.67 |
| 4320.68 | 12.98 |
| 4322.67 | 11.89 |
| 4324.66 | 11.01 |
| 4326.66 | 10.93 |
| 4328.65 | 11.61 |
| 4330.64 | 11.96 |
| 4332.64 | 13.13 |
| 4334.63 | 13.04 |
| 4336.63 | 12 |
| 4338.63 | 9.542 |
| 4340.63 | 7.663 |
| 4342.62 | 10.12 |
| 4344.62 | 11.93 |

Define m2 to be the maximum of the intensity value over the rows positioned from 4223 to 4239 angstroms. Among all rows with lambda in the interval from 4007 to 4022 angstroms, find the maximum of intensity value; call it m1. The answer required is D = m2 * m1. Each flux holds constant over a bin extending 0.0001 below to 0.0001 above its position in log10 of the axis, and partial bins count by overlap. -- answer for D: 164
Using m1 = 13.22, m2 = 12.4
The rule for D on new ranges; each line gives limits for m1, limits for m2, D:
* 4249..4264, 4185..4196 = 165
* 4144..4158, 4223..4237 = 159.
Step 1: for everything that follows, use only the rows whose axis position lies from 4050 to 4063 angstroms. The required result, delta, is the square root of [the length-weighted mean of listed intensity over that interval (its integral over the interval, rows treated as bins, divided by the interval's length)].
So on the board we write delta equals 3.43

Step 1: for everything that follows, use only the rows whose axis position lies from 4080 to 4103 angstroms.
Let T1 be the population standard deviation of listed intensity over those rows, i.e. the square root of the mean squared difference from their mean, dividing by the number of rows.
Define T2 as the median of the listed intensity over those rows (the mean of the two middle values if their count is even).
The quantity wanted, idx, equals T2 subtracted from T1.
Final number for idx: -11.0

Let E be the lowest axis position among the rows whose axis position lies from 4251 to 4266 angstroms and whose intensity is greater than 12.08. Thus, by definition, 4251.60 angstroms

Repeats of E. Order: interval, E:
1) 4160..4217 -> 4160.56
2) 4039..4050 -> 4039.73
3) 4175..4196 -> 4179.77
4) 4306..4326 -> 4316.70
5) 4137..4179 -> 4137.64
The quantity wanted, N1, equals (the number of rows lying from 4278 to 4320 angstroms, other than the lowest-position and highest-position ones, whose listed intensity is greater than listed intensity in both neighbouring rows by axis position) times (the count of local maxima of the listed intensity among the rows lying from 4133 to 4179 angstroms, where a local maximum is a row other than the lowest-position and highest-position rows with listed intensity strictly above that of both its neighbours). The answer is 18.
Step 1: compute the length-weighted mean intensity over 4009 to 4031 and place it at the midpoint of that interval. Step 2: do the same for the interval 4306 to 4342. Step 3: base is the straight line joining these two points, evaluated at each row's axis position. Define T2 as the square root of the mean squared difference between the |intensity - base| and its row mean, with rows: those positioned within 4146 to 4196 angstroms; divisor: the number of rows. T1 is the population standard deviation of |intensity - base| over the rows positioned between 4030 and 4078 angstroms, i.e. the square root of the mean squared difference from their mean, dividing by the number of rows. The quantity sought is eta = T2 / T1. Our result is 0.5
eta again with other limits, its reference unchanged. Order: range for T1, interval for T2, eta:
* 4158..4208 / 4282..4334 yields 2.0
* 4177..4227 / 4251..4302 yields 1.3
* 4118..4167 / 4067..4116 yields 2.8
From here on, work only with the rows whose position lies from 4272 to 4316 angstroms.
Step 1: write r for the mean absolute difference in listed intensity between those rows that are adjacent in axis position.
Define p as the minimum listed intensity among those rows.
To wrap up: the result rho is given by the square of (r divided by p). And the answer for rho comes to 0.0027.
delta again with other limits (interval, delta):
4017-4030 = 3.54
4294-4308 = 3.25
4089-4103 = 3.39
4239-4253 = 3.48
